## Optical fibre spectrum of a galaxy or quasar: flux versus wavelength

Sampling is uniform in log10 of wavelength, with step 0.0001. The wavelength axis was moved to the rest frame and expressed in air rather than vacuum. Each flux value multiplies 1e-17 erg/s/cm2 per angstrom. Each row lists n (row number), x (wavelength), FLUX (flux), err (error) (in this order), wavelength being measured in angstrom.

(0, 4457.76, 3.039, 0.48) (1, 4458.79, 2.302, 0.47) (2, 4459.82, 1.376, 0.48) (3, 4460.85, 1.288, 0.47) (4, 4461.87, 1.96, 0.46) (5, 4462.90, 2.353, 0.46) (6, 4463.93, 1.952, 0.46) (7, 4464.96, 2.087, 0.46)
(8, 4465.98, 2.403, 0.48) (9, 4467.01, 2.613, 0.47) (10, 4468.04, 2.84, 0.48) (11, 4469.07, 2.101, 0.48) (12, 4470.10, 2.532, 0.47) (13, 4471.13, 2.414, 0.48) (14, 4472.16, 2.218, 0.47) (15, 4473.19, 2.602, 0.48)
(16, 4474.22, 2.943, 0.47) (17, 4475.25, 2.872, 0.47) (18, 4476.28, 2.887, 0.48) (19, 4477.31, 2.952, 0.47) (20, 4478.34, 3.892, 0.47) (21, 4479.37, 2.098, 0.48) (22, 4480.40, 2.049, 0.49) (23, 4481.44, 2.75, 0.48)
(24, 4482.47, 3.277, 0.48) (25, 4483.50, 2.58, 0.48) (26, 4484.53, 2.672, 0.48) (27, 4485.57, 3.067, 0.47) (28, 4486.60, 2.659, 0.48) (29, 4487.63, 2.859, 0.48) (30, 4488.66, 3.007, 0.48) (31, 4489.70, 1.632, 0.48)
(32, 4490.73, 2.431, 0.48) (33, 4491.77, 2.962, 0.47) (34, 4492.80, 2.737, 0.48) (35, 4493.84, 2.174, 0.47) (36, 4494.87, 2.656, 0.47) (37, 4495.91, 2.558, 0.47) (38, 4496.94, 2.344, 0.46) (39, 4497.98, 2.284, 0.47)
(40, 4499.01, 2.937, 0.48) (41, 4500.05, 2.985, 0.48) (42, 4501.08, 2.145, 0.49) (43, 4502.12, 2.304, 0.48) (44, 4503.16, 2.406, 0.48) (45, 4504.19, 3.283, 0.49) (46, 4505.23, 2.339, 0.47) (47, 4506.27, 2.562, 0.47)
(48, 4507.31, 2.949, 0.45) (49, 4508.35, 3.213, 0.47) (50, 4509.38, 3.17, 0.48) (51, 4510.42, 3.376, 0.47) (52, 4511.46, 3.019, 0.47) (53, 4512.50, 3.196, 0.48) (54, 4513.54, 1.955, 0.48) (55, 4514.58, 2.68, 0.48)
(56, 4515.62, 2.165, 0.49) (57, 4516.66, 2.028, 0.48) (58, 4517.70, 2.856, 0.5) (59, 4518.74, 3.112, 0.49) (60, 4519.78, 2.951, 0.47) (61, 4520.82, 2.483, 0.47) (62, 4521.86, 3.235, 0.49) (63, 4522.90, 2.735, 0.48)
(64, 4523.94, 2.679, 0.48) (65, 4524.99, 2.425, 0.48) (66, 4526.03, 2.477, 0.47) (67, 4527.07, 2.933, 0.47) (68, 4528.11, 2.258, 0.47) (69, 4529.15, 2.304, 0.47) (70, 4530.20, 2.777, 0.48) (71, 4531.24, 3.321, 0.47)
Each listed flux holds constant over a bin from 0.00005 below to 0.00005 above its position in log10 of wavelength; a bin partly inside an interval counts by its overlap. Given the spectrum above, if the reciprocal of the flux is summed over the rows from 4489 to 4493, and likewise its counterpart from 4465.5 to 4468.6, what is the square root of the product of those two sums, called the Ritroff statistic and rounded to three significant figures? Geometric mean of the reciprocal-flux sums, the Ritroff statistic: 1.41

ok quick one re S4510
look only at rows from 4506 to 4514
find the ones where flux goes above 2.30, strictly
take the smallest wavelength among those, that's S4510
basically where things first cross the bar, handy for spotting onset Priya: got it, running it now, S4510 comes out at 4506.27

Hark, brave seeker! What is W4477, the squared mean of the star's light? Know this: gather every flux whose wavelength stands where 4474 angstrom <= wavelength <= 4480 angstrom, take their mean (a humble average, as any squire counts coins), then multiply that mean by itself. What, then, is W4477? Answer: 8.6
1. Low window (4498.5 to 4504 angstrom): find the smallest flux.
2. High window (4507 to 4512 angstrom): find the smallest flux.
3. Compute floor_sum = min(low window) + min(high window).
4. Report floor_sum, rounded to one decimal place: 5.1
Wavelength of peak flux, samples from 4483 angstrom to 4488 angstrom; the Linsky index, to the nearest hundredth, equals 4485.57 angstrom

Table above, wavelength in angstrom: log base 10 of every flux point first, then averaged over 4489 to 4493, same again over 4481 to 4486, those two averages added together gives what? 0.83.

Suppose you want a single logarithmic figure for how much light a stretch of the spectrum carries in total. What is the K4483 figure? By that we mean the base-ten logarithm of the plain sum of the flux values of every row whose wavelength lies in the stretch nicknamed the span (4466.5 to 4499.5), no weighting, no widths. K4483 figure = 1.9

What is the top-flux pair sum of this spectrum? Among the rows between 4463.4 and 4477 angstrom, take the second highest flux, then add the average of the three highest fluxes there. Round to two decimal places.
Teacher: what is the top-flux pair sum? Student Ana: 5.79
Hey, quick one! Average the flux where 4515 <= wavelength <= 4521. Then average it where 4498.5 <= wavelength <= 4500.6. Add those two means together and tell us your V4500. 5.56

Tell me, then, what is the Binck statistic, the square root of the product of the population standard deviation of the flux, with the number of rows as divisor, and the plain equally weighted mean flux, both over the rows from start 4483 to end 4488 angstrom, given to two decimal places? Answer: 0.70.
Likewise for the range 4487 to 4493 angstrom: 1.11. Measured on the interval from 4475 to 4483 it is 1.26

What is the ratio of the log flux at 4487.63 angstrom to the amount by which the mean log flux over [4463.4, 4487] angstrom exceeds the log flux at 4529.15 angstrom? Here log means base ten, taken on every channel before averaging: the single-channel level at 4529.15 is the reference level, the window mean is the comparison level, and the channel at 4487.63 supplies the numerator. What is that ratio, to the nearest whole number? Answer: 9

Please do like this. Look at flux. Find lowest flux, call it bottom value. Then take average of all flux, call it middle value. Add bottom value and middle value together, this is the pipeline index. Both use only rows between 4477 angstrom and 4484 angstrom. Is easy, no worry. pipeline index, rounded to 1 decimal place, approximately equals 4.8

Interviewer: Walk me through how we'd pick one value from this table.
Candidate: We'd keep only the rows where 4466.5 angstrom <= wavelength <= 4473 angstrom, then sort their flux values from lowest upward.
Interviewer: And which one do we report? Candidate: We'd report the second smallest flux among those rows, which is 2.218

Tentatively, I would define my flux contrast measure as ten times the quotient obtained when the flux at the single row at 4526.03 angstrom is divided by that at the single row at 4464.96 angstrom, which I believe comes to 12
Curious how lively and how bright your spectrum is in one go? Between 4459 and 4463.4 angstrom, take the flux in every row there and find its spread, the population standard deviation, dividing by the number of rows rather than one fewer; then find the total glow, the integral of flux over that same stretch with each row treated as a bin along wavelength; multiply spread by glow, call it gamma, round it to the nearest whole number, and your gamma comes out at 3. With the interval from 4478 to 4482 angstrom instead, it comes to 8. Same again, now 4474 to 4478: 0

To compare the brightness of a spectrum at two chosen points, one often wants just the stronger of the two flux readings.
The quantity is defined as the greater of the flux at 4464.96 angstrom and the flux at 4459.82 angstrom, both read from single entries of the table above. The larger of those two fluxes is 2.1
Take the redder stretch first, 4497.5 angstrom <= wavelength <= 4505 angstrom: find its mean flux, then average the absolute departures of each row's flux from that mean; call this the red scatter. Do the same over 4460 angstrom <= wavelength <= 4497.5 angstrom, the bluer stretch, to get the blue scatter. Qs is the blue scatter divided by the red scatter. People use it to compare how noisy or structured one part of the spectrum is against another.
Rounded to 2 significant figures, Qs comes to 0.95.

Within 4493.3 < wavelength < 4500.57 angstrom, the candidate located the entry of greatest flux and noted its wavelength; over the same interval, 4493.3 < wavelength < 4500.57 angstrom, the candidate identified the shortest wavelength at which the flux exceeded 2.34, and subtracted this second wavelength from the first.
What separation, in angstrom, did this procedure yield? 5.2 angstrom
